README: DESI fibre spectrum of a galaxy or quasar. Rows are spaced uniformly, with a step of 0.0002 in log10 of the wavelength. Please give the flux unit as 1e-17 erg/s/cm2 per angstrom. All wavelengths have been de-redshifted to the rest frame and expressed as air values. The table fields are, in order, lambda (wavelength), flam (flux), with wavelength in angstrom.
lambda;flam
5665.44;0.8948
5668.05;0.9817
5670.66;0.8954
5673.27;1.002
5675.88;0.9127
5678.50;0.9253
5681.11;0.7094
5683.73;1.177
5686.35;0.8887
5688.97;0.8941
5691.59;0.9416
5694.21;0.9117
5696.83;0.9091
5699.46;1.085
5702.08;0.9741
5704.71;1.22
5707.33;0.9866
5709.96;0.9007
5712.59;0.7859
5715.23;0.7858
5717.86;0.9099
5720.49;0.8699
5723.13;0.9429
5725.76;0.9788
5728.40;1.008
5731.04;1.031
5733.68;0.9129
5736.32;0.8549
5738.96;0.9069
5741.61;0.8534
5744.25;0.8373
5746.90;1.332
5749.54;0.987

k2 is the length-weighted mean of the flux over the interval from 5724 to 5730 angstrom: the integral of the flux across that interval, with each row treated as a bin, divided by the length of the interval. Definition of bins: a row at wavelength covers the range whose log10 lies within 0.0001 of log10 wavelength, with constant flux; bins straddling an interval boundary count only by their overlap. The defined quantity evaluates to 0.99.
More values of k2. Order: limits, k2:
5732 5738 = 0.89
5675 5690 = 0.92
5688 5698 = 0.92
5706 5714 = 0.89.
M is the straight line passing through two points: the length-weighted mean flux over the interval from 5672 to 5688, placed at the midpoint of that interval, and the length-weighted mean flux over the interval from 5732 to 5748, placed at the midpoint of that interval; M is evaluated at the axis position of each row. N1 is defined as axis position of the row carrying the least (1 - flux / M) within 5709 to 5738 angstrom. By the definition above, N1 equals 5731.04 angstrom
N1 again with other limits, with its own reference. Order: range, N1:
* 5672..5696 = 5683.73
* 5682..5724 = 5704.71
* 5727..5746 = 5731.04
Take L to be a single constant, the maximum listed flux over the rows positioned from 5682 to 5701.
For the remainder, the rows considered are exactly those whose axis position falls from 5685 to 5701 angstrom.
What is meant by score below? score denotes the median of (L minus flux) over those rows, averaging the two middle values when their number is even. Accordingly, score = 0.267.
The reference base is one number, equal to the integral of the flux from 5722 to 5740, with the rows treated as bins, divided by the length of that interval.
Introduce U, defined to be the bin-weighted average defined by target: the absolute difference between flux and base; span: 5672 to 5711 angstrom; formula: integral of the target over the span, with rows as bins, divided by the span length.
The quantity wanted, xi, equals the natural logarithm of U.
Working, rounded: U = 0.087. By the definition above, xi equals -2.44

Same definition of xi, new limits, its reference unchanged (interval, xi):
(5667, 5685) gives -2.34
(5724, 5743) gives -2.79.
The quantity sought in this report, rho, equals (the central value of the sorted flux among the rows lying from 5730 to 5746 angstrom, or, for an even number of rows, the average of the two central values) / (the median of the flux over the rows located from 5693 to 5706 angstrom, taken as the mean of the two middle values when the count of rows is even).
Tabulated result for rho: 0.90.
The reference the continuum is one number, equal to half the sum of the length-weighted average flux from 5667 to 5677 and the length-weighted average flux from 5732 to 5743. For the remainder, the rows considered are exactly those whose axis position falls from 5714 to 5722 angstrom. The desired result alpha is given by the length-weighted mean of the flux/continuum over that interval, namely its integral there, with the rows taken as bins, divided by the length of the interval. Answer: 0.94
